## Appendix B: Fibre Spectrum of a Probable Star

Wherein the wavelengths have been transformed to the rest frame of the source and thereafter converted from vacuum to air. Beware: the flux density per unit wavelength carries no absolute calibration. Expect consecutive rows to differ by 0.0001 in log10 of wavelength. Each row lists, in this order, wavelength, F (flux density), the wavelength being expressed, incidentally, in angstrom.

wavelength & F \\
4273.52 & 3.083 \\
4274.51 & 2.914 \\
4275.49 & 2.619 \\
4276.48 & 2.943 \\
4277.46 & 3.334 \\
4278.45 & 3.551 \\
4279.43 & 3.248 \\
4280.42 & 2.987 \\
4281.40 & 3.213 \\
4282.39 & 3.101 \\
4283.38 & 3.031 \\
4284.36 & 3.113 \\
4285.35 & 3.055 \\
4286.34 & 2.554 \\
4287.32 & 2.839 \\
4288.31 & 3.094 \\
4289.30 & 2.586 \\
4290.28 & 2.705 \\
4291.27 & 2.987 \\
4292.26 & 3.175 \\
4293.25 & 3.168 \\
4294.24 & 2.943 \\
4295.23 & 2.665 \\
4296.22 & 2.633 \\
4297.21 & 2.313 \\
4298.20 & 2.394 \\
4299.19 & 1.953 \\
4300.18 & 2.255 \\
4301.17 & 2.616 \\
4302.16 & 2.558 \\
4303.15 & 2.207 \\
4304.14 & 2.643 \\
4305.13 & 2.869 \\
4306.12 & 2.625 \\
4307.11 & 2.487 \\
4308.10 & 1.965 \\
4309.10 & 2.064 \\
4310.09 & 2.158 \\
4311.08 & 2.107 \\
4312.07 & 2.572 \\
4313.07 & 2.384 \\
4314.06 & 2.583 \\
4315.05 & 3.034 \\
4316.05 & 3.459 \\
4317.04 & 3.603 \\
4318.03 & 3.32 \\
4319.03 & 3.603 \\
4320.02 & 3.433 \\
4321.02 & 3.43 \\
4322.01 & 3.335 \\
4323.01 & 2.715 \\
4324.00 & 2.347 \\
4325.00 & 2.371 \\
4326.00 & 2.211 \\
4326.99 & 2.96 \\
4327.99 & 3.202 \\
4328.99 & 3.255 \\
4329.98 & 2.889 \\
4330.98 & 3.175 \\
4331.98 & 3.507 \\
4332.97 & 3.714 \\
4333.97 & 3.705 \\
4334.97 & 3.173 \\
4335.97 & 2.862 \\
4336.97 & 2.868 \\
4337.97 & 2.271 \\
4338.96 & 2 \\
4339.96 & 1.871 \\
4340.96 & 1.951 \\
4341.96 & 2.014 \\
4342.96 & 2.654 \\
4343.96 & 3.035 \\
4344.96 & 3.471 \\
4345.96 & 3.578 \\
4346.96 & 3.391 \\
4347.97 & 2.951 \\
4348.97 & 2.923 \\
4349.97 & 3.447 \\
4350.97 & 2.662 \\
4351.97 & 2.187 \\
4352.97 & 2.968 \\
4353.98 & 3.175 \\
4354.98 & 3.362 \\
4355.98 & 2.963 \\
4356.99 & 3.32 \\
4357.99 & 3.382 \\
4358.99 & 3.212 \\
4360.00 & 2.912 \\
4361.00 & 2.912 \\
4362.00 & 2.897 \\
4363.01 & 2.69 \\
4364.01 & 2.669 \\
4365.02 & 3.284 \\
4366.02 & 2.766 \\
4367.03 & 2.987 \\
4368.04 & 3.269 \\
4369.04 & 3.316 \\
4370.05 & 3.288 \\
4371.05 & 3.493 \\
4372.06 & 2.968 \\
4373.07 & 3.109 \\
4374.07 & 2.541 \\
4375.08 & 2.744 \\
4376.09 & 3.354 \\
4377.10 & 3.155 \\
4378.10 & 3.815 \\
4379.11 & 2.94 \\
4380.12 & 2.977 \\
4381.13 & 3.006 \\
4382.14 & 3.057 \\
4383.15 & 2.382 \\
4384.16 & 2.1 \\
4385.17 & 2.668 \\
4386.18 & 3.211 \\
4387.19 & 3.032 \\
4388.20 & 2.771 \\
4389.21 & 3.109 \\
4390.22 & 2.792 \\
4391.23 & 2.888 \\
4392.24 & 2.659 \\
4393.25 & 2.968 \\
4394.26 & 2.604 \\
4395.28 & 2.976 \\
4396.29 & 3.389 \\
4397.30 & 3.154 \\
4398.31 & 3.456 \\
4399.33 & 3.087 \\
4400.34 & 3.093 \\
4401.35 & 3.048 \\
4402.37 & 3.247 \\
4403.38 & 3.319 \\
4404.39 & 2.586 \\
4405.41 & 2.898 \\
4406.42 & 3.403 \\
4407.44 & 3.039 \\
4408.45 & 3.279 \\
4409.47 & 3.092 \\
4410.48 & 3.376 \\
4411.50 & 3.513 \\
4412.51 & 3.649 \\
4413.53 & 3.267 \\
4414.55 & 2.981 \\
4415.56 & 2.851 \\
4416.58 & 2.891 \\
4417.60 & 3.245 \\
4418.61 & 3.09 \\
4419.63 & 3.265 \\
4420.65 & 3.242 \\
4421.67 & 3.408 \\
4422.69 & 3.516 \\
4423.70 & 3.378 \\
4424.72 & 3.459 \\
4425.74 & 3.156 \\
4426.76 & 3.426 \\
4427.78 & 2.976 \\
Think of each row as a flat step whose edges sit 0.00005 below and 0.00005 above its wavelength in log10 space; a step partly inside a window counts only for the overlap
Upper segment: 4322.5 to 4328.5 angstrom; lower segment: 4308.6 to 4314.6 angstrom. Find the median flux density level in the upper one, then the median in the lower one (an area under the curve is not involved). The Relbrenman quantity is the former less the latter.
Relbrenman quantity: 0.27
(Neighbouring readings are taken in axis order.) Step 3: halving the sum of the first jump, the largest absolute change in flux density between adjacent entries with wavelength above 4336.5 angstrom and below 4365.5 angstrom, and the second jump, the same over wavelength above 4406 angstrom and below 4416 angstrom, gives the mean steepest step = 0.58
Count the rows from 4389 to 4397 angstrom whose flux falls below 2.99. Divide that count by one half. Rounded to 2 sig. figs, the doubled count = 12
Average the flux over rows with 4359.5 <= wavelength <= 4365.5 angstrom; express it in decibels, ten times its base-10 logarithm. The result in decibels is 4.61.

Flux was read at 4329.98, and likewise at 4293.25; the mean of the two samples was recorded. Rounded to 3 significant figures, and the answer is 3.03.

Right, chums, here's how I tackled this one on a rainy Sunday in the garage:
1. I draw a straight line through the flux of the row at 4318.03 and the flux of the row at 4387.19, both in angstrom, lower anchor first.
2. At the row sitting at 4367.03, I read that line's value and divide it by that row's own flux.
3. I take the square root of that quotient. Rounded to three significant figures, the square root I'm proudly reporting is 1.02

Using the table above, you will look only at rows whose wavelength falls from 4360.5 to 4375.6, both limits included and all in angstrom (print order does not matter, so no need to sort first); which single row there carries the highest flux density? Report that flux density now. 3.493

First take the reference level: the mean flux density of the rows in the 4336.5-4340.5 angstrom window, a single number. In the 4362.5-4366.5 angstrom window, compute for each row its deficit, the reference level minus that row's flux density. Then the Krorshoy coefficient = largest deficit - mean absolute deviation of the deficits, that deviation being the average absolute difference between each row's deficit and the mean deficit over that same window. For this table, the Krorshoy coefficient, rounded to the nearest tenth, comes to -0.6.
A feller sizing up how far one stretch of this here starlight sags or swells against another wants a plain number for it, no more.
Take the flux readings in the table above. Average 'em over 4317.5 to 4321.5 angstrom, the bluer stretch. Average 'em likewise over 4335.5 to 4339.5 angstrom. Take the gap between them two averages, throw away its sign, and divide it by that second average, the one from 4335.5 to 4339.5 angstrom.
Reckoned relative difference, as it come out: 0.38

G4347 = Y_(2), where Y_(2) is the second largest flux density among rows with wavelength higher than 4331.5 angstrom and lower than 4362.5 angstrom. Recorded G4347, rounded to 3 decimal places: 3.705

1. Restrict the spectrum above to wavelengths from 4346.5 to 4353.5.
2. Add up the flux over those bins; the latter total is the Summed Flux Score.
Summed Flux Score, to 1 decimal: 20.5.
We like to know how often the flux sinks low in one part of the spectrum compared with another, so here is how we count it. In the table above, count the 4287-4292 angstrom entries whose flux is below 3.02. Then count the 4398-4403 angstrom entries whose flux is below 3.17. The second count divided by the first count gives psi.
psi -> 0.750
